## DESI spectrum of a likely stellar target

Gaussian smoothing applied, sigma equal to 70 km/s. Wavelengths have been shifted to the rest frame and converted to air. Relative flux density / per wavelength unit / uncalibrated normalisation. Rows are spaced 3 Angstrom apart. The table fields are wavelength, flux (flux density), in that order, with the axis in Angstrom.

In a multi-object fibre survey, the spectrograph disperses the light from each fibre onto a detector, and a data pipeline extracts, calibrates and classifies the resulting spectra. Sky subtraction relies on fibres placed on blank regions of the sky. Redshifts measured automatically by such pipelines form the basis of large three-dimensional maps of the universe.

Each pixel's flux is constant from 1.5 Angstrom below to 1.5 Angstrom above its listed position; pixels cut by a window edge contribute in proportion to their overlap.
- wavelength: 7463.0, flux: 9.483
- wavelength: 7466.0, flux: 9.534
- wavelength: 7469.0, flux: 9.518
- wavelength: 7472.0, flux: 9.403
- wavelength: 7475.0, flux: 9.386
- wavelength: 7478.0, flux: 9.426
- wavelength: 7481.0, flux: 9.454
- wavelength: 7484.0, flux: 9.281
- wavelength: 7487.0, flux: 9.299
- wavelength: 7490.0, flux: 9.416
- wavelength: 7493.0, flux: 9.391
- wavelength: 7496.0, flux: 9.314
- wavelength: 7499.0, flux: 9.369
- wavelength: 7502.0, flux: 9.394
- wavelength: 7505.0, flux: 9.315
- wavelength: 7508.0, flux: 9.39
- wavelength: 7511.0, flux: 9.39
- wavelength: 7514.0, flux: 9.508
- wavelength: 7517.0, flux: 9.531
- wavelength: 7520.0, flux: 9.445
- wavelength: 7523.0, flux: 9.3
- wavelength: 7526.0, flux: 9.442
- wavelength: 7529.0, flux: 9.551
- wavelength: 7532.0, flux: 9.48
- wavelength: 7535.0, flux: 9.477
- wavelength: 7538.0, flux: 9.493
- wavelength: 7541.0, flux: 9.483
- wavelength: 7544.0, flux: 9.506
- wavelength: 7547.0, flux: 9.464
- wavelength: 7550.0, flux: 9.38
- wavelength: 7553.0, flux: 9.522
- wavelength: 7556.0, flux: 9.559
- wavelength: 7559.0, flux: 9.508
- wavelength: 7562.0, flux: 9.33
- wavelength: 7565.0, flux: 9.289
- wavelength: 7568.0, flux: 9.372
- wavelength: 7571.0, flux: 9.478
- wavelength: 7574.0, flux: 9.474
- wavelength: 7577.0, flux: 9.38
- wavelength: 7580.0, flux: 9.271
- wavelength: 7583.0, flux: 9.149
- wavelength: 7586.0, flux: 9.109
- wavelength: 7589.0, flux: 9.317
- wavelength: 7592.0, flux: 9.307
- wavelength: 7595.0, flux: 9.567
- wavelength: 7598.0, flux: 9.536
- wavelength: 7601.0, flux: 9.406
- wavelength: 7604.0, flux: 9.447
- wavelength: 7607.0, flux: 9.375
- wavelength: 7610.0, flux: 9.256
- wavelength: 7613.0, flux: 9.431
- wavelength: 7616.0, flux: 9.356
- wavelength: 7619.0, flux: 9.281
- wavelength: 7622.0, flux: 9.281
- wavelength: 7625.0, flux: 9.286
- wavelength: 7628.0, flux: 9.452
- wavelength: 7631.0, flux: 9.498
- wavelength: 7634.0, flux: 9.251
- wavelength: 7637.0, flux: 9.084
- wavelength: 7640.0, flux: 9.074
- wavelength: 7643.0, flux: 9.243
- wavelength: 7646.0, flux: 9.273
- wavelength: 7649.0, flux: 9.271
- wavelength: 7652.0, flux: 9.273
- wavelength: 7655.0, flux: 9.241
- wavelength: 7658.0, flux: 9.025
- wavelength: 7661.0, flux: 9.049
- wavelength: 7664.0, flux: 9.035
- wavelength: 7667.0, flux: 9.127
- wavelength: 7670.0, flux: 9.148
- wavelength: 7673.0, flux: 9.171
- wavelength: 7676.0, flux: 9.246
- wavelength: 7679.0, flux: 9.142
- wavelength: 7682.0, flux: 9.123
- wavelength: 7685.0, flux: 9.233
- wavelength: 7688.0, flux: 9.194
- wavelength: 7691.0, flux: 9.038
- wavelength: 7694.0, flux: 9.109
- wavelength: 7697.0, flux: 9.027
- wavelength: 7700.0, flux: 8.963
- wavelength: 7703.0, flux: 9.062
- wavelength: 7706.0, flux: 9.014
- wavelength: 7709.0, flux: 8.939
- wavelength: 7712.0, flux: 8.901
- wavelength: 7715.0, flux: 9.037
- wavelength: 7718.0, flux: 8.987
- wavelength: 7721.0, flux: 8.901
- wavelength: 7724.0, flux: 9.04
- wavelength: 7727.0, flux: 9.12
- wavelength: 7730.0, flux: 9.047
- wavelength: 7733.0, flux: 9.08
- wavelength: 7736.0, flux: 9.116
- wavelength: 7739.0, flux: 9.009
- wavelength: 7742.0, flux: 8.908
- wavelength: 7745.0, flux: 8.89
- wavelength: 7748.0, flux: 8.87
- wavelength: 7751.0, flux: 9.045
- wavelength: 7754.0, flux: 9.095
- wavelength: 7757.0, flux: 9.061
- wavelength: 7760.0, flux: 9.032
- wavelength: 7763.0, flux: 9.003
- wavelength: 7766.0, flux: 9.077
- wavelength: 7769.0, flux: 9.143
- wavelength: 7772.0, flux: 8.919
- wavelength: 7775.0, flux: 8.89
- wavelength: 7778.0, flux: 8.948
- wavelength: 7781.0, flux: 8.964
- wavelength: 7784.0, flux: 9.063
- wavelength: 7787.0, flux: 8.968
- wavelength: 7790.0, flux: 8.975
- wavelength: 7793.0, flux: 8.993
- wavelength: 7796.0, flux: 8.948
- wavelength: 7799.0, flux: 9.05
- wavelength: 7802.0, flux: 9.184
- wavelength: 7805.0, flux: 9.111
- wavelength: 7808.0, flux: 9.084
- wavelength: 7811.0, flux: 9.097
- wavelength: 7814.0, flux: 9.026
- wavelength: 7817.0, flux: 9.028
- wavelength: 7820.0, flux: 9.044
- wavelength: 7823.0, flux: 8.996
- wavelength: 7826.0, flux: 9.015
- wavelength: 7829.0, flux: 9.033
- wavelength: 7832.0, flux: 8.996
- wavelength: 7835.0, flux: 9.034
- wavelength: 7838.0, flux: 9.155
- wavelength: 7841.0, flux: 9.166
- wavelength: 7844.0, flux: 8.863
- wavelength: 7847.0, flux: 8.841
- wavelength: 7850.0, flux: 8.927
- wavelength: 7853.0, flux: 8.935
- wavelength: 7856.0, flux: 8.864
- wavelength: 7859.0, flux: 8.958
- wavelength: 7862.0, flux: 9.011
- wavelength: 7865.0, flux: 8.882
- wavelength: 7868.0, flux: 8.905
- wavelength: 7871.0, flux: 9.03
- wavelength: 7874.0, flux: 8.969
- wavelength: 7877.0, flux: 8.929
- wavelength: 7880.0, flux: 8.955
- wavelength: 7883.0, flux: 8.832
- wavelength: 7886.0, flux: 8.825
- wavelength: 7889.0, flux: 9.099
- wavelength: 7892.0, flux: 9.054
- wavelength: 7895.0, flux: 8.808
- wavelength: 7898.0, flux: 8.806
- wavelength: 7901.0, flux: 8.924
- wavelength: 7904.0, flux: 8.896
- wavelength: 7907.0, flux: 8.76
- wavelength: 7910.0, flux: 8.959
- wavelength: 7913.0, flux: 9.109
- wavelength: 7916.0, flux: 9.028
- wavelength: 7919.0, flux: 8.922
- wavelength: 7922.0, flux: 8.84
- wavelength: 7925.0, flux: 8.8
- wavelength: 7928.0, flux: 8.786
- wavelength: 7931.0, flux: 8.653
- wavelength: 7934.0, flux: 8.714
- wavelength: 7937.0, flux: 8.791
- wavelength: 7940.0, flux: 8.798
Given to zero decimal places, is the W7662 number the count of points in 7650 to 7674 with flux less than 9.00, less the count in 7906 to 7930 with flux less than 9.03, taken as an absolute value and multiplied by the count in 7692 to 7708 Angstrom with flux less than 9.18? 35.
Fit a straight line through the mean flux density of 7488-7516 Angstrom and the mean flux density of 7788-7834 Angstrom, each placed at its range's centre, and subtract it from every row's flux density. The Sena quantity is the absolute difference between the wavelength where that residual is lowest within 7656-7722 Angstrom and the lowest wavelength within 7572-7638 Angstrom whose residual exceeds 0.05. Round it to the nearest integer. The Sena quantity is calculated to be 138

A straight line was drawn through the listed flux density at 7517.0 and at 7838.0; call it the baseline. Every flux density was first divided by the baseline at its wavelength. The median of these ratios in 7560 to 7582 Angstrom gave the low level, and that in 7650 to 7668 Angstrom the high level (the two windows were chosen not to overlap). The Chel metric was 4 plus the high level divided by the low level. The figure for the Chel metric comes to 4.981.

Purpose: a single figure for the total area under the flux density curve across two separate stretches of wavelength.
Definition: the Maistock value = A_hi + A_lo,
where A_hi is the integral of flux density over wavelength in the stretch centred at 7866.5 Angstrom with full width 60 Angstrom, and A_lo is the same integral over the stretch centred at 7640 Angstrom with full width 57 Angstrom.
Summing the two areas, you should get 1064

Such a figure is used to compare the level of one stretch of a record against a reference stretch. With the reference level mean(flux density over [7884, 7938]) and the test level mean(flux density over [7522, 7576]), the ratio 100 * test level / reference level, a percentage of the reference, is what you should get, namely 106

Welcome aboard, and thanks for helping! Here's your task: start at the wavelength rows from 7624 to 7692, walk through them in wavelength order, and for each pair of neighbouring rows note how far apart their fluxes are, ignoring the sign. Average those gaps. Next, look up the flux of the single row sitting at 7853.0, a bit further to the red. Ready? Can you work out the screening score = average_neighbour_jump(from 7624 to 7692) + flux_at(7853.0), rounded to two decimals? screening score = 9.02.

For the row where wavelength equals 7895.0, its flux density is 8.808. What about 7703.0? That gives 9.062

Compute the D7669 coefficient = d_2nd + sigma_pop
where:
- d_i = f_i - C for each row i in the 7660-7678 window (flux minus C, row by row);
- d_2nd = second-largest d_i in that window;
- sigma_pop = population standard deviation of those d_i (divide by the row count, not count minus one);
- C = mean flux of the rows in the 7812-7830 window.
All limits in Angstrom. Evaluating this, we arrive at 0.22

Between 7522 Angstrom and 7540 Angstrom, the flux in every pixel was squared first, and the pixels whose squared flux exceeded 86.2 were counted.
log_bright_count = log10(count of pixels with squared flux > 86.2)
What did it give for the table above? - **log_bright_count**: 0.78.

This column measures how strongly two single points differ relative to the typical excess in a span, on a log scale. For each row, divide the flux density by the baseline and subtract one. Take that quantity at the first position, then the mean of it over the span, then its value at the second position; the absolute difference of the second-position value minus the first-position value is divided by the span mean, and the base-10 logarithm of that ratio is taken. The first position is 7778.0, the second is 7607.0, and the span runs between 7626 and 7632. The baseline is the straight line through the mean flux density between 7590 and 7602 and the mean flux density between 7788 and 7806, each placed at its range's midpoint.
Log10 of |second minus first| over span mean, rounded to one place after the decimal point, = 0.0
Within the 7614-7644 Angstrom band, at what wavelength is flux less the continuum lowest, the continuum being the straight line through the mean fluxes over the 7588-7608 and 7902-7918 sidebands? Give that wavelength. 7640.0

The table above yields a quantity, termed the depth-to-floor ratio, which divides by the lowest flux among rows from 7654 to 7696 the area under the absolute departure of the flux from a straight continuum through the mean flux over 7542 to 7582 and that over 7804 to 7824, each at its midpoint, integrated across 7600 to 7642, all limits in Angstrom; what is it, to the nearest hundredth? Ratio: 0.44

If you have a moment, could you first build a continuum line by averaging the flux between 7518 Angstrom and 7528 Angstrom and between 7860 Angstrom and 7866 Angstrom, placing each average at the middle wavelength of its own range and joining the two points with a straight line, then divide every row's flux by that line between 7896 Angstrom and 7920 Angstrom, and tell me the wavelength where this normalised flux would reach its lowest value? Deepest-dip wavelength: 7907.0 Angstrom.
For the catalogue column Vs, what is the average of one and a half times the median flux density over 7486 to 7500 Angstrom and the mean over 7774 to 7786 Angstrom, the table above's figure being 11.51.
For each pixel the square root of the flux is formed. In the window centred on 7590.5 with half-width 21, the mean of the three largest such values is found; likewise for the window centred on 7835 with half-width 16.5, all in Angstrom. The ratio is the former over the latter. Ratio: 1.02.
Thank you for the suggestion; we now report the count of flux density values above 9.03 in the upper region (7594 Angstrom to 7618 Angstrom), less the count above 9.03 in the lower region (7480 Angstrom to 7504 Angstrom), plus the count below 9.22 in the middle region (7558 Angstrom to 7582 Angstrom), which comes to 0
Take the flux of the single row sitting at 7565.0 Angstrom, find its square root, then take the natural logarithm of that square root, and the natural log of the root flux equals 1.11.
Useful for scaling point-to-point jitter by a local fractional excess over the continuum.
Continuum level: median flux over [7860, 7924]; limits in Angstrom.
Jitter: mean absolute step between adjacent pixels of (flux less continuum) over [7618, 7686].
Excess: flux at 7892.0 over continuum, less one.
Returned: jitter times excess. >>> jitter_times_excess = 0.0010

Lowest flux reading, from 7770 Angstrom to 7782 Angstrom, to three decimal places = 8.890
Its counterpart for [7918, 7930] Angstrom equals 8.786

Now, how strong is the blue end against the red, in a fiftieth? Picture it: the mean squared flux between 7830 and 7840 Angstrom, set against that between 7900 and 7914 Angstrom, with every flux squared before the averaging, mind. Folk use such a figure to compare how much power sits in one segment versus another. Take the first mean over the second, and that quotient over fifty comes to 0.0206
